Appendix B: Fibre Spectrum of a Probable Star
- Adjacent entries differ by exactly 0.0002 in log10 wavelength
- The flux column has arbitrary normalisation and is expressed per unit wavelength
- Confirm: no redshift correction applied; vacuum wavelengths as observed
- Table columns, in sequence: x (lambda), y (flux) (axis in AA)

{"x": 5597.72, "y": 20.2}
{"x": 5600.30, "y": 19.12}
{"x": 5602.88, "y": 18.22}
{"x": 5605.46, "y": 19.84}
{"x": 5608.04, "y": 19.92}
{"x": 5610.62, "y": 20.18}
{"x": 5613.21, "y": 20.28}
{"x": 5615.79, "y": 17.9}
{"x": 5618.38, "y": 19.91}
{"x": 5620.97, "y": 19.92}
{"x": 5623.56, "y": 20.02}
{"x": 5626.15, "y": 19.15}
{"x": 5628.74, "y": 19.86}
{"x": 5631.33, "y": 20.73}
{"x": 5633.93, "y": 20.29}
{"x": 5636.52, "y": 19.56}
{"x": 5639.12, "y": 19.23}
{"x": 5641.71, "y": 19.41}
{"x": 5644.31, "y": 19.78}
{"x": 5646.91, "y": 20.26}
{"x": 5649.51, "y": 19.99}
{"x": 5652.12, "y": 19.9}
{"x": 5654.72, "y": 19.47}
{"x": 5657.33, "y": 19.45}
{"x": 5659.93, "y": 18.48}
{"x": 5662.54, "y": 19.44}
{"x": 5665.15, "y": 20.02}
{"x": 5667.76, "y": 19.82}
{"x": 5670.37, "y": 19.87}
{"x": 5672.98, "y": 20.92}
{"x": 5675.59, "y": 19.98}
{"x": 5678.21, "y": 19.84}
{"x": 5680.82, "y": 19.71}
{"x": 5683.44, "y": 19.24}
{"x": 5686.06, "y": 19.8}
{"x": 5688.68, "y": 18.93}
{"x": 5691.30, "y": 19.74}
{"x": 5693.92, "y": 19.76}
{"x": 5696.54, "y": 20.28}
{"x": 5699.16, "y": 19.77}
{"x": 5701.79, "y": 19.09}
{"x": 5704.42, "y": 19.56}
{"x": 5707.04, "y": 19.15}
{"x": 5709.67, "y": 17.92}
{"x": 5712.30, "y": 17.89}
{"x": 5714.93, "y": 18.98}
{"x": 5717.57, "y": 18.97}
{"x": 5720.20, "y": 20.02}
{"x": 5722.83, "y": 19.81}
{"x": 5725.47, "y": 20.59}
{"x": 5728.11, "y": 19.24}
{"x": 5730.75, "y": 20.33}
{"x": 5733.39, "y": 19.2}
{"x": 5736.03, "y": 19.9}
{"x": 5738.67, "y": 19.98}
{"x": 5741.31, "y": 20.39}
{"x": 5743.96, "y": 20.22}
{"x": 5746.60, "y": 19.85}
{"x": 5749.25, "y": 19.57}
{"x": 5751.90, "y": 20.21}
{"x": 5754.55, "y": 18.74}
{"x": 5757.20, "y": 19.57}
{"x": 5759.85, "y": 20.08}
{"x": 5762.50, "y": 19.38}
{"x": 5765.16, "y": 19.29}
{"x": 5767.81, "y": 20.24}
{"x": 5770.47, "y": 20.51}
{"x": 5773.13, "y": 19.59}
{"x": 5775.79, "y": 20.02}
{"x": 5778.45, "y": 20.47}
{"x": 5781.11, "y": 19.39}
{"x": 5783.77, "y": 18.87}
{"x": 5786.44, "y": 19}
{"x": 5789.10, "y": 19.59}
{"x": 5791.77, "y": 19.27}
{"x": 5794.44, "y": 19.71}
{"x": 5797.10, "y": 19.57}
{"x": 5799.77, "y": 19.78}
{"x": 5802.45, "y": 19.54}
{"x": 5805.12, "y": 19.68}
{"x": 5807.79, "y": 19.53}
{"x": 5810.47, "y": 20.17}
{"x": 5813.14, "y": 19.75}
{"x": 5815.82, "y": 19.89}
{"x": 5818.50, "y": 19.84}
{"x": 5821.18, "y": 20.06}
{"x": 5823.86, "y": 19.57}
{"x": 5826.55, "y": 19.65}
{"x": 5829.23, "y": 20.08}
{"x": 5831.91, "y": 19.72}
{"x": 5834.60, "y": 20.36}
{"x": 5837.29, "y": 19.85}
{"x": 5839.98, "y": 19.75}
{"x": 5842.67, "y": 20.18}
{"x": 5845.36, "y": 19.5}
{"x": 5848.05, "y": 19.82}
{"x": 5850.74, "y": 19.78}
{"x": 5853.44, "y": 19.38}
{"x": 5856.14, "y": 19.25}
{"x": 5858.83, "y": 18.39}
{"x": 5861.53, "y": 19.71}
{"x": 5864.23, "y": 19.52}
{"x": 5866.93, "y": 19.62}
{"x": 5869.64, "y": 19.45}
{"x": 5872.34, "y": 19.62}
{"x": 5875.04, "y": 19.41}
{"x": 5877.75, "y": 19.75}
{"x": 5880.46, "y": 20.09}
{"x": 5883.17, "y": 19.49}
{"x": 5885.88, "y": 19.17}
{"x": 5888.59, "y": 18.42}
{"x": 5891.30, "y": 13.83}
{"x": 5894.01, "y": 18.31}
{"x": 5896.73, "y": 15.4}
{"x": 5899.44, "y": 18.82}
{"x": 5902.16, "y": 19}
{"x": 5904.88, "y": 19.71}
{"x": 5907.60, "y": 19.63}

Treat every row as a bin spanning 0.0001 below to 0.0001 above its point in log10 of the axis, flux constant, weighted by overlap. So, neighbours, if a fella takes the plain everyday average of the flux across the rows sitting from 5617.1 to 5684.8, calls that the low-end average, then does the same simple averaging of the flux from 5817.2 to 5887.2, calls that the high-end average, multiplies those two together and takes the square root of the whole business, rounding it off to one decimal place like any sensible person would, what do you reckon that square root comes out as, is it 19.7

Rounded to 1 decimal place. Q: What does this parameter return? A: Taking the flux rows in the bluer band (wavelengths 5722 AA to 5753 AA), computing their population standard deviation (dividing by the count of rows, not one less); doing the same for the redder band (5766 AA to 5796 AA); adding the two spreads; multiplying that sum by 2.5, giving 2.4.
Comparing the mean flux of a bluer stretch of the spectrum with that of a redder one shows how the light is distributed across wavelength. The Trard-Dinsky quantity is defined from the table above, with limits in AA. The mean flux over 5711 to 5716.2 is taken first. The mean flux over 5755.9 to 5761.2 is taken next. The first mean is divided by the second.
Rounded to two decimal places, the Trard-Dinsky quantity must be 0.93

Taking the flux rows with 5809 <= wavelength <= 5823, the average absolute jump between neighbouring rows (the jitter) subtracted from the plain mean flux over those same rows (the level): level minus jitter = 19.7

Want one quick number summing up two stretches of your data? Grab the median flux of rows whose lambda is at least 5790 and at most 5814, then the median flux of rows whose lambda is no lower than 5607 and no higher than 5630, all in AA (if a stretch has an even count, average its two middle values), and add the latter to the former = 39.6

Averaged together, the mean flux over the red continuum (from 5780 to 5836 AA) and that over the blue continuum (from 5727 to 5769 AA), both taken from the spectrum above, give 19.7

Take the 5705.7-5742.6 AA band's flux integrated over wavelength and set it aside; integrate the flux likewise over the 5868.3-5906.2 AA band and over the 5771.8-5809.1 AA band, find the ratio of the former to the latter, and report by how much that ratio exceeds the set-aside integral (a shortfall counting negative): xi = -717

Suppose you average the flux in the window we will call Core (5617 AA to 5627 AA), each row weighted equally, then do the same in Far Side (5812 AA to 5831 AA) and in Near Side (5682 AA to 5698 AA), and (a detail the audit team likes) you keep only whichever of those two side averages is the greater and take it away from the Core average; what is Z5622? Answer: -0.08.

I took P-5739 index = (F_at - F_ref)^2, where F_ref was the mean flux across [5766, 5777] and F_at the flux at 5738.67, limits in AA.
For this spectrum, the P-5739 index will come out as 0.01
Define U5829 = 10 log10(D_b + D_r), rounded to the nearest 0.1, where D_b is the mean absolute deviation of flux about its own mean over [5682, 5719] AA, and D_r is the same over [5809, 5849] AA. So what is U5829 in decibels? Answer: -1.5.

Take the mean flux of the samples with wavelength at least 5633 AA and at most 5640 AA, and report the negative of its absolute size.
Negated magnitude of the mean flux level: -19.7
